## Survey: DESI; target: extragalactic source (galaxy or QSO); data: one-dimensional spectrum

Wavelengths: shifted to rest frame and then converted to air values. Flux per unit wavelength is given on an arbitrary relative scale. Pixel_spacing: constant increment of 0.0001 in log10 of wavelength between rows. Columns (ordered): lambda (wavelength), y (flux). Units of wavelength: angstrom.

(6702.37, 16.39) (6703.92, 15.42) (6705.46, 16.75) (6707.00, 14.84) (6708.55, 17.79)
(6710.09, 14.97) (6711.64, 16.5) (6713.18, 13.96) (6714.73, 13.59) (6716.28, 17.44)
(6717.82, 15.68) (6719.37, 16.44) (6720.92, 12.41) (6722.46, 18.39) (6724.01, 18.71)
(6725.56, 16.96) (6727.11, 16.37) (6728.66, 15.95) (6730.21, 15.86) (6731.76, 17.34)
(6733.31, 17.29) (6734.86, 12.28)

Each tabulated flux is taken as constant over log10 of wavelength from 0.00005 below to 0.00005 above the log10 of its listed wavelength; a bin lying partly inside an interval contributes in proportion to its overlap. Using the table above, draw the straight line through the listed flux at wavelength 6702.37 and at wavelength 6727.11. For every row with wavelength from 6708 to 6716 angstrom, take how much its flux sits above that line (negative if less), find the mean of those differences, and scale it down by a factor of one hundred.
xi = -0.010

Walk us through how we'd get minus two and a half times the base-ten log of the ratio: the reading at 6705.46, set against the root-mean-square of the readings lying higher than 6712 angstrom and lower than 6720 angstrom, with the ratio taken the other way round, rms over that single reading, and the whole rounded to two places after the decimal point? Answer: 0.08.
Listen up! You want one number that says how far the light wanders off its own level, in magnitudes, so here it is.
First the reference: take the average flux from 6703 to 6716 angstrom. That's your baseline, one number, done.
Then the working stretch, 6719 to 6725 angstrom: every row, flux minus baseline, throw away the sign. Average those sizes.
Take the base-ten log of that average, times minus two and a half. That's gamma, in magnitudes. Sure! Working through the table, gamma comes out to -1.0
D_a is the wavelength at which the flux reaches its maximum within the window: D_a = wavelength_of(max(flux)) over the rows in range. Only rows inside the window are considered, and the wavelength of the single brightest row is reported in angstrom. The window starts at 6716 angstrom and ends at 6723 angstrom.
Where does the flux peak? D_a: 6722.46 angstrom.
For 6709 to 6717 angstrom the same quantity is 6716.28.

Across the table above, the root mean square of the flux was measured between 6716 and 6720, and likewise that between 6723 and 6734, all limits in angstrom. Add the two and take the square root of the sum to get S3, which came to 5.79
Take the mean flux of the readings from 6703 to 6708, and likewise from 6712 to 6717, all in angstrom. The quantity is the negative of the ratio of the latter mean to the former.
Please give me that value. -0.96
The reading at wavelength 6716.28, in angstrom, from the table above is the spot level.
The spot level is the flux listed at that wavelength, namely 17.44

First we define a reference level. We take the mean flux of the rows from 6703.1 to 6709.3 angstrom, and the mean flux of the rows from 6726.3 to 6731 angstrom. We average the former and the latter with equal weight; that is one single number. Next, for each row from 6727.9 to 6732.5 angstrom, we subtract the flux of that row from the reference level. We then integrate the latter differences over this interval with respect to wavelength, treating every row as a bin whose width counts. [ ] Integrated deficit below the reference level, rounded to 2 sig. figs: -1.2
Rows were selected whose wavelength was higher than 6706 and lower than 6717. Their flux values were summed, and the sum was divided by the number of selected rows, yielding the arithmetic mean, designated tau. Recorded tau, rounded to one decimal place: 15.6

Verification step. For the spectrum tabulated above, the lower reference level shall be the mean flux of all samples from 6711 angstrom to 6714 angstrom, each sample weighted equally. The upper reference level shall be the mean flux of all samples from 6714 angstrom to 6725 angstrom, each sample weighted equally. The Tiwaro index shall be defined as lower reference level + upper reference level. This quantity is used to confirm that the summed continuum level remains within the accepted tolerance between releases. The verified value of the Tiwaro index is 31.3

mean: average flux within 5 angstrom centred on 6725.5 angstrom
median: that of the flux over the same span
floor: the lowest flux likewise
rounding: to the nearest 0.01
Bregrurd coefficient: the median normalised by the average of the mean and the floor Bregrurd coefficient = 1.01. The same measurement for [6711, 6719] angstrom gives 1.08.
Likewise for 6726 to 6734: 1.01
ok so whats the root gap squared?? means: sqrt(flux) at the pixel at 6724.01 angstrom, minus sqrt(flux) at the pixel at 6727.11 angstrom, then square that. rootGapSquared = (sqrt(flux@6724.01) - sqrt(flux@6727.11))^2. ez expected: 0.08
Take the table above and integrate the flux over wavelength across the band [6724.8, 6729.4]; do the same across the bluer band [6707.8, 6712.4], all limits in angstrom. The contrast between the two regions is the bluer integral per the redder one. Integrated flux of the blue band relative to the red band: 1.00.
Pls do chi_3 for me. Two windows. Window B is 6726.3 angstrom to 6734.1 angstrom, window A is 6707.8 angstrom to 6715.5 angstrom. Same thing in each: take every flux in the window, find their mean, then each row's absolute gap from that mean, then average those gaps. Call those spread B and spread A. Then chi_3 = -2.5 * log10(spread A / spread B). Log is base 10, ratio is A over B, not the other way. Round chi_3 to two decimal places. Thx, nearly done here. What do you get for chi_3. -0.94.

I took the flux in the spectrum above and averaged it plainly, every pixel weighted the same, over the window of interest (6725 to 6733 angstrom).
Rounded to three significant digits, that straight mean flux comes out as 16.5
